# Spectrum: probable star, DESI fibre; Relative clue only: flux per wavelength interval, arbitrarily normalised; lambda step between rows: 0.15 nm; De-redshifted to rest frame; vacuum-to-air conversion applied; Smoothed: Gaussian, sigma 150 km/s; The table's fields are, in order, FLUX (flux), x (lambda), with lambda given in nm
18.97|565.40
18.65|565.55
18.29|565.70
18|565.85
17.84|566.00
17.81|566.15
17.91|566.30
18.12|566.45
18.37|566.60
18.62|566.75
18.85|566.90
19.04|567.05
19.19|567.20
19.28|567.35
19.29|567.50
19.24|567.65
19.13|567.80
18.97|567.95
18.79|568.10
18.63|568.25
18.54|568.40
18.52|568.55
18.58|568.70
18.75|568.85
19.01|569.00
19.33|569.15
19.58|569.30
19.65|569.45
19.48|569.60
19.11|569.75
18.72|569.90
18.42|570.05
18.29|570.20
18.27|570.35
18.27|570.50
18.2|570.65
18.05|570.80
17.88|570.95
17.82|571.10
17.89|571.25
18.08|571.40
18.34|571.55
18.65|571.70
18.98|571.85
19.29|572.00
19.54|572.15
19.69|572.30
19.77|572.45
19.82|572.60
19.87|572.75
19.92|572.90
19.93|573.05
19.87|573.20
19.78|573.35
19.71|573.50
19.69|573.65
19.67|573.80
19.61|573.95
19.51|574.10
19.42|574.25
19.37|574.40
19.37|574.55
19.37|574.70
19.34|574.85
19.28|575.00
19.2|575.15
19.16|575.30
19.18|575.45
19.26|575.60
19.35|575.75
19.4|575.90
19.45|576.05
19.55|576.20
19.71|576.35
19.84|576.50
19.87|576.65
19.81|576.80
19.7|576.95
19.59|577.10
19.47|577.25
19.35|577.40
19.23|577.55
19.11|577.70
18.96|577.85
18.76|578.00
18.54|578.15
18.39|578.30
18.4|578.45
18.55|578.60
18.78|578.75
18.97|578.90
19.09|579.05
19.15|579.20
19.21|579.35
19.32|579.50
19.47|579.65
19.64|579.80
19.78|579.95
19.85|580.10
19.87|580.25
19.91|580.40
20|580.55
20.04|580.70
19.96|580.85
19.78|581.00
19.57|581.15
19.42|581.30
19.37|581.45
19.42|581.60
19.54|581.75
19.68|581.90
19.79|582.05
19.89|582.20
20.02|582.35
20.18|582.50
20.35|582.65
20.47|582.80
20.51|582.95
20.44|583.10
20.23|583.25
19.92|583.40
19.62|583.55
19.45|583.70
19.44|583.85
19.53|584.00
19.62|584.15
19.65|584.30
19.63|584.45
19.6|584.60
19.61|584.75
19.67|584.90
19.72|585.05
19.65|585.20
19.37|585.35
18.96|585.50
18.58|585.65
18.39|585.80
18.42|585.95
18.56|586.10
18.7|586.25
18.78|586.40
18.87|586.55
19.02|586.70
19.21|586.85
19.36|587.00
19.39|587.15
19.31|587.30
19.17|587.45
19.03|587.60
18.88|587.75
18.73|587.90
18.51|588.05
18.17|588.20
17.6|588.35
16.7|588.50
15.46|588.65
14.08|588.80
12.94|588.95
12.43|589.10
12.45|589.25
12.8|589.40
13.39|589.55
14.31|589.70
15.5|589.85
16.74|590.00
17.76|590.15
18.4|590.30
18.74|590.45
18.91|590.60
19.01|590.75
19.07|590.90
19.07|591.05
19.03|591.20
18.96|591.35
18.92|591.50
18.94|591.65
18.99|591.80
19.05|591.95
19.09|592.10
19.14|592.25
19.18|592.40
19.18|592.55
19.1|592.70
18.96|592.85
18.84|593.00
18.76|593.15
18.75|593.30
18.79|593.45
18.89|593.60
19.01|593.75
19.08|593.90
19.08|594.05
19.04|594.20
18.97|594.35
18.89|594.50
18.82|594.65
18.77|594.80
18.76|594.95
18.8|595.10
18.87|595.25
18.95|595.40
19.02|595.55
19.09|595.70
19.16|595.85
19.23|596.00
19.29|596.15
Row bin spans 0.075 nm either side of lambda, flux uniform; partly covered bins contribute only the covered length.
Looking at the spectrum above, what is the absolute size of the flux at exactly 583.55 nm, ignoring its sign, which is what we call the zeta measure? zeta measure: 19.6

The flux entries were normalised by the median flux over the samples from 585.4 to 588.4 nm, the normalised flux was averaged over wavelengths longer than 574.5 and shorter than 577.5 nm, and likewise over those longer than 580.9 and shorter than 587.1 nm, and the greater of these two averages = 1.04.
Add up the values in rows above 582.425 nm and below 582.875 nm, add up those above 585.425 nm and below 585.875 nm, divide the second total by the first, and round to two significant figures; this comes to 0.92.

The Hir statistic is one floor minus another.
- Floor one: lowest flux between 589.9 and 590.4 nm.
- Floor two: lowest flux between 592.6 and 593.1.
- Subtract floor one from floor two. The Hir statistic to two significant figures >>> 2.1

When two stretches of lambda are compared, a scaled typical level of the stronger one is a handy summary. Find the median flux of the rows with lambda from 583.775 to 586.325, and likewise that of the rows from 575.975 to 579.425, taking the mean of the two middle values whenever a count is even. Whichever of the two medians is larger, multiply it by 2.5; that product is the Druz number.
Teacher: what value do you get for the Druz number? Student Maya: 48.8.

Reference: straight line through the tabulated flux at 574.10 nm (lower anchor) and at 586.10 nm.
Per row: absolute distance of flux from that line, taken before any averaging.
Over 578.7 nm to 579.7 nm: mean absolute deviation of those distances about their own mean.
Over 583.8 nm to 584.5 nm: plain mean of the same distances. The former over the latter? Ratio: 0.14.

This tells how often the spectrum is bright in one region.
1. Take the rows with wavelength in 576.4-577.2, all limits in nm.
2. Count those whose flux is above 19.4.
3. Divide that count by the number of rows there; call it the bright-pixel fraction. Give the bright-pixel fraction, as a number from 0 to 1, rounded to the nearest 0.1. 1.0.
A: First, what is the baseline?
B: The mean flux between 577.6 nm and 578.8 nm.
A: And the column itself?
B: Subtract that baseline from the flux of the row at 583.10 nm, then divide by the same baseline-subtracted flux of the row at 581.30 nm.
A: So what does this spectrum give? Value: 2.4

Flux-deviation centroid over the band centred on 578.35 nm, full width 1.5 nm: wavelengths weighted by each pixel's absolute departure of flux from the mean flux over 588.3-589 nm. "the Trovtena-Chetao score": 578.38 nm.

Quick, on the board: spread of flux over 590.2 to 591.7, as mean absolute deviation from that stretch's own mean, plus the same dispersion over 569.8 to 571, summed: 0.30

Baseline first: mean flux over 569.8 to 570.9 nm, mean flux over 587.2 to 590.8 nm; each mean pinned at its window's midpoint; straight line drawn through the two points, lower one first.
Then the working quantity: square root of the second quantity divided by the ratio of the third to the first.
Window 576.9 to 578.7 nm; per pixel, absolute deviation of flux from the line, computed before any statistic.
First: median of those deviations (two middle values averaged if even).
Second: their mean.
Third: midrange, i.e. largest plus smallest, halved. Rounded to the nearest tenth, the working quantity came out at 1.2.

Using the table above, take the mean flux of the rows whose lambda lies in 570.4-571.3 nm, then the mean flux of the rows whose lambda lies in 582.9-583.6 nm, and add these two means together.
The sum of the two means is 38.2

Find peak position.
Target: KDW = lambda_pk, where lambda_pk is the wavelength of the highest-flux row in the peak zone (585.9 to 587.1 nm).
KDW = 587.00 nm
